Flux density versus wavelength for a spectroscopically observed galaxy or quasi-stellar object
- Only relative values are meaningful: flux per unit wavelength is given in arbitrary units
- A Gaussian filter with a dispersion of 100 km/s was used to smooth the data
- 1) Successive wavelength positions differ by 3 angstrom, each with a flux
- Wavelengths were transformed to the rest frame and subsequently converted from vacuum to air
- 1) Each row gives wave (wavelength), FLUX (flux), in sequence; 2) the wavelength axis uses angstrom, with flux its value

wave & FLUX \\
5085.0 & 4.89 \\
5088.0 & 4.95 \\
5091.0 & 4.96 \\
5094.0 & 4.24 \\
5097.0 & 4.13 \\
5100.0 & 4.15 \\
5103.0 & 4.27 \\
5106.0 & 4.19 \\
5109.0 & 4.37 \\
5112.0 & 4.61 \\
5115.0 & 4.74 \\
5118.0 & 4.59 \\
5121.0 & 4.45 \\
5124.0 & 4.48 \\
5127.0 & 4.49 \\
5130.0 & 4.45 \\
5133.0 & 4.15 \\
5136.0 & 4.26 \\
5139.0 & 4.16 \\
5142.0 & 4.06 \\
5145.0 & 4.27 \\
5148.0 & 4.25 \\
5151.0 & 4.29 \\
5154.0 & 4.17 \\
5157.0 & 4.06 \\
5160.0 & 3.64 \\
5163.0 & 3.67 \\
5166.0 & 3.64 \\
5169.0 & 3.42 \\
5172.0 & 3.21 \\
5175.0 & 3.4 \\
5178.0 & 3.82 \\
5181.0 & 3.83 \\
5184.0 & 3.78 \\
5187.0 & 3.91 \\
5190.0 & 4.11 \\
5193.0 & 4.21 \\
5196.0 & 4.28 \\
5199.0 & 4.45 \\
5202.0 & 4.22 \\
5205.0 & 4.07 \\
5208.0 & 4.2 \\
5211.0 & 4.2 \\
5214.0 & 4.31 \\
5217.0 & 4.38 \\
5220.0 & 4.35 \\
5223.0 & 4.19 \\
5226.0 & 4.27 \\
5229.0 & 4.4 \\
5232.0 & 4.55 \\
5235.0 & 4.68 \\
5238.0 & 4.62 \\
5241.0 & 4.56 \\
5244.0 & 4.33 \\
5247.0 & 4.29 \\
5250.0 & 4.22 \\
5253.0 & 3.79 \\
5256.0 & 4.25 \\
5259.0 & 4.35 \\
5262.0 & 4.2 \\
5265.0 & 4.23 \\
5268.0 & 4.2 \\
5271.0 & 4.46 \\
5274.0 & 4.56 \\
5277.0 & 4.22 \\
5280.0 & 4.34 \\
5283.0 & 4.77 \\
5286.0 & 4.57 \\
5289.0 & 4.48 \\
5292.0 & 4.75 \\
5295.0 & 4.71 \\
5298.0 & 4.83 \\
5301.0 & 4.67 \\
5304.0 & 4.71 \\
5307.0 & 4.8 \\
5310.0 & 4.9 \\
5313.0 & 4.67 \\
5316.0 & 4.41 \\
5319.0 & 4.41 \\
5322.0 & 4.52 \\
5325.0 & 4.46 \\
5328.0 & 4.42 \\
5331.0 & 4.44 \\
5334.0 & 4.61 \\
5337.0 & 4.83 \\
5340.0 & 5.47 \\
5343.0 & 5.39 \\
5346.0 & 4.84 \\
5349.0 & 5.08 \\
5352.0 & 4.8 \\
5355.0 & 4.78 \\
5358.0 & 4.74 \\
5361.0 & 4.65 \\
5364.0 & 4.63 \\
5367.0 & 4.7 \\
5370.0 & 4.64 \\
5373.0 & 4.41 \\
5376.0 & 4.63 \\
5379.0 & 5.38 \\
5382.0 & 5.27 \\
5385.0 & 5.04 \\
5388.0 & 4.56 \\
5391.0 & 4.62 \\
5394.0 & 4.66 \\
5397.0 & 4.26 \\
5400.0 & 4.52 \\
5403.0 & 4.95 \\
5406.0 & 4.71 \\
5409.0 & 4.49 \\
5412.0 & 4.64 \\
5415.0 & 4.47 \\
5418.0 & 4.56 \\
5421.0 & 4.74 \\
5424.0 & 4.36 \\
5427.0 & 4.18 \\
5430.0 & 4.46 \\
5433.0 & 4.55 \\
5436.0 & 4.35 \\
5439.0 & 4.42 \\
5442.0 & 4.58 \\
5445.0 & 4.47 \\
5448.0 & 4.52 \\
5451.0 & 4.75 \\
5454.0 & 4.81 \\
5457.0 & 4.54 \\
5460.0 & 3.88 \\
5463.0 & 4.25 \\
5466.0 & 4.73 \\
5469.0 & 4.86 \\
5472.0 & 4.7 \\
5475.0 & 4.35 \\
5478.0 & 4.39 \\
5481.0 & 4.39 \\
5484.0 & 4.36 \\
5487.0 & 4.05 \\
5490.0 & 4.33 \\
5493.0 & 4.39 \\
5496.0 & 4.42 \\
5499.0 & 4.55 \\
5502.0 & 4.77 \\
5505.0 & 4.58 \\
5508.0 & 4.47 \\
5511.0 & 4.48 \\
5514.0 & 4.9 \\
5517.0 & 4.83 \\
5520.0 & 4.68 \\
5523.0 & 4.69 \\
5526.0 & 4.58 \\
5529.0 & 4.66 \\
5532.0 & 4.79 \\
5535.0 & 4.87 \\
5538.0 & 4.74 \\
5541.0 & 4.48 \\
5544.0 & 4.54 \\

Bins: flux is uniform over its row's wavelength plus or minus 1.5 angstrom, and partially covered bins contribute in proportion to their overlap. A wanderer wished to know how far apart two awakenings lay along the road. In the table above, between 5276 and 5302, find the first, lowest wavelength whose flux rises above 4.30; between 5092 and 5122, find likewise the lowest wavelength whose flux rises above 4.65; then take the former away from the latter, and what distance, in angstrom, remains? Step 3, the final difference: -165 angstrom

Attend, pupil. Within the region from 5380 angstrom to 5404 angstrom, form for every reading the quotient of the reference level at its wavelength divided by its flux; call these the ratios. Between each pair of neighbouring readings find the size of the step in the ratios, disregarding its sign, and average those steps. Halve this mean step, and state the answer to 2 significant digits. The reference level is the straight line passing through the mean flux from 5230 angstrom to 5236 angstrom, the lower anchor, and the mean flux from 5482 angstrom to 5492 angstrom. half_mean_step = 0.027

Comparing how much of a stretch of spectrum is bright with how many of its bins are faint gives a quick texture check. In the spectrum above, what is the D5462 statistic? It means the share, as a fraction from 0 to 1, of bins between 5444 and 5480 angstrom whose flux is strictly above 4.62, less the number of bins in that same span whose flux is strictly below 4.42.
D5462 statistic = -4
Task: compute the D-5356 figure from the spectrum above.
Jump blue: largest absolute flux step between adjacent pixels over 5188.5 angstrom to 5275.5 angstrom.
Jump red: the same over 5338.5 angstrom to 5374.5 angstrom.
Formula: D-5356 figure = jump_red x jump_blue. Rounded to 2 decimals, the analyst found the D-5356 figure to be 0.25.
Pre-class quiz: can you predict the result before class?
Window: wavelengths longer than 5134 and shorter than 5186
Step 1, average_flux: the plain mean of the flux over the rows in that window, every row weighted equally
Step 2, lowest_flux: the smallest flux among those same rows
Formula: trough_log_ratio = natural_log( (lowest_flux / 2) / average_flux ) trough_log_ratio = -0.88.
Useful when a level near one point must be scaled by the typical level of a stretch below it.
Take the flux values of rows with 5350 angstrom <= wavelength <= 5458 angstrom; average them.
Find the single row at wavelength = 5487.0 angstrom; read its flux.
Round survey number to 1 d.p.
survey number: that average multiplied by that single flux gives 18.8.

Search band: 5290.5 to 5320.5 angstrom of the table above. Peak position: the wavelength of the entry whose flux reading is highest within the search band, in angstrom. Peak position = 5310.0 angstrom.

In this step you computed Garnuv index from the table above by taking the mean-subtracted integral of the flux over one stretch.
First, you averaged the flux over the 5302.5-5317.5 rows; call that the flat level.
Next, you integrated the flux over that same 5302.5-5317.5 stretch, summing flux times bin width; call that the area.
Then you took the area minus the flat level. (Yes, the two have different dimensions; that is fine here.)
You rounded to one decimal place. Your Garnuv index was 65.8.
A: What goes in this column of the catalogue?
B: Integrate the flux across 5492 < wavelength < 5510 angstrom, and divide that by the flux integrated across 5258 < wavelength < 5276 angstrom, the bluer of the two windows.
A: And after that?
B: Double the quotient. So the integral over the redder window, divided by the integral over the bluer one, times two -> 2.09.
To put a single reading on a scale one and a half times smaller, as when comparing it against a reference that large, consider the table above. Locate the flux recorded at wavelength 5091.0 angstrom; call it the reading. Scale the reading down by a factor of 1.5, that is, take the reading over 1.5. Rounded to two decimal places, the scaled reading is 3.31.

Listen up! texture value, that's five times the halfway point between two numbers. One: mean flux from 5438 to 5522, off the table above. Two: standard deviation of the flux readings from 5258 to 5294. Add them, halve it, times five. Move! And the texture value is 11.8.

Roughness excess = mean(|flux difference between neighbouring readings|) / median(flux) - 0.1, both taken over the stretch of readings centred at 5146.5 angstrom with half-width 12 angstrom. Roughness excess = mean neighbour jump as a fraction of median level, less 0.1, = -0.076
